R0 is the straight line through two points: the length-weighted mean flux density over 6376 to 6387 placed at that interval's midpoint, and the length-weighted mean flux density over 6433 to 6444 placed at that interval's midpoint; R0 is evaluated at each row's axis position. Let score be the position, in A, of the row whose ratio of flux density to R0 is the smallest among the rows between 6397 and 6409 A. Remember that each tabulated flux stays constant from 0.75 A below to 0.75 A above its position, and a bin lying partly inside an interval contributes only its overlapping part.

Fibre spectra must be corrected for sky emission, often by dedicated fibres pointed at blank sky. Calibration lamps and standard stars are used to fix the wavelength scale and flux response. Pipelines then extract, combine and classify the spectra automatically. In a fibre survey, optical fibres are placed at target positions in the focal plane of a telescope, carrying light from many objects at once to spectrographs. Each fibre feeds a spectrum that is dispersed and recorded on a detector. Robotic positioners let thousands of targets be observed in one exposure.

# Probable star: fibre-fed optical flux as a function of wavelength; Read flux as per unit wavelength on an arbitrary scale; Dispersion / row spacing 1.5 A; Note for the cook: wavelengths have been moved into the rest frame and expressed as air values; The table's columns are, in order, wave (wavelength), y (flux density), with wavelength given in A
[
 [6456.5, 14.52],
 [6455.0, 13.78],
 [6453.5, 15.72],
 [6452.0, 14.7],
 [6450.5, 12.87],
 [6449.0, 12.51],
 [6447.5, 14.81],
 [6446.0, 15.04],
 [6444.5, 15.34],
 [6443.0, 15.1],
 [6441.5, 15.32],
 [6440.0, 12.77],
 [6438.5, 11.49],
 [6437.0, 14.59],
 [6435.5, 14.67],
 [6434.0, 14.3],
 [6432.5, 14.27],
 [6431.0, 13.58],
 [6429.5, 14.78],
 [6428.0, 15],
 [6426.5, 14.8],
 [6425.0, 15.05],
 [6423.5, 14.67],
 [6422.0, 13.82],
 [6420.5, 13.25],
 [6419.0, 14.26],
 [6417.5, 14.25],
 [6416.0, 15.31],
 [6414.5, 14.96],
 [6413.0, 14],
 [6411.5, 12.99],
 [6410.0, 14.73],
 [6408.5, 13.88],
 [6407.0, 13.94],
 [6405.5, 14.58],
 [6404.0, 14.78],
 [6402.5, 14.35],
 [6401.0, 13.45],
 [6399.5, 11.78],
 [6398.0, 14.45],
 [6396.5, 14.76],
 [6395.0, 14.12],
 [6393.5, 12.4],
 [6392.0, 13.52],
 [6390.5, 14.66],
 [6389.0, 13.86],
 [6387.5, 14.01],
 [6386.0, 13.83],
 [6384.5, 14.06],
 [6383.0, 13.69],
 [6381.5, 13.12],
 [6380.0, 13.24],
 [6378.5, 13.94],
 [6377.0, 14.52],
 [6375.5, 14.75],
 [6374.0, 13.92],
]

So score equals 6399.5 A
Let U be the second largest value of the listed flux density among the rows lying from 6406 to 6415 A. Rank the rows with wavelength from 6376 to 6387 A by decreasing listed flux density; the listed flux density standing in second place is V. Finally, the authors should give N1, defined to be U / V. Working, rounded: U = 14.73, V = 14.06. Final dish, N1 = 1.05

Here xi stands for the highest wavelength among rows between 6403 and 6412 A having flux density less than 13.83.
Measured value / 6411.5 A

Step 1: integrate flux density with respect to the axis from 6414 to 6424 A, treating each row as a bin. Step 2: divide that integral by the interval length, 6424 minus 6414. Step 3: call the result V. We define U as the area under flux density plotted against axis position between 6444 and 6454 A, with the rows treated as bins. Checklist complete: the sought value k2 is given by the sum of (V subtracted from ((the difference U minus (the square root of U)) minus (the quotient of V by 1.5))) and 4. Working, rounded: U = 144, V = 14.3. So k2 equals 112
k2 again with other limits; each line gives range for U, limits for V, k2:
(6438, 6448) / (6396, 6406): 112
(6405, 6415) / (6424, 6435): 109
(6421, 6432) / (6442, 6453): 127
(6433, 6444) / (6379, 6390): 123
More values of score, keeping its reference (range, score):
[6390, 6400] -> 6399.5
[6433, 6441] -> 6438.5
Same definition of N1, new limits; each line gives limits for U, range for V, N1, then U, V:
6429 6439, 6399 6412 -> 1.00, 14.67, 14.73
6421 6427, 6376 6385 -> 1.05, 14.8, 14.06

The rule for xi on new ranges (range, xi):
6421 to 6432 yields 6431.0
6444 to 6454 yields 6450.5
